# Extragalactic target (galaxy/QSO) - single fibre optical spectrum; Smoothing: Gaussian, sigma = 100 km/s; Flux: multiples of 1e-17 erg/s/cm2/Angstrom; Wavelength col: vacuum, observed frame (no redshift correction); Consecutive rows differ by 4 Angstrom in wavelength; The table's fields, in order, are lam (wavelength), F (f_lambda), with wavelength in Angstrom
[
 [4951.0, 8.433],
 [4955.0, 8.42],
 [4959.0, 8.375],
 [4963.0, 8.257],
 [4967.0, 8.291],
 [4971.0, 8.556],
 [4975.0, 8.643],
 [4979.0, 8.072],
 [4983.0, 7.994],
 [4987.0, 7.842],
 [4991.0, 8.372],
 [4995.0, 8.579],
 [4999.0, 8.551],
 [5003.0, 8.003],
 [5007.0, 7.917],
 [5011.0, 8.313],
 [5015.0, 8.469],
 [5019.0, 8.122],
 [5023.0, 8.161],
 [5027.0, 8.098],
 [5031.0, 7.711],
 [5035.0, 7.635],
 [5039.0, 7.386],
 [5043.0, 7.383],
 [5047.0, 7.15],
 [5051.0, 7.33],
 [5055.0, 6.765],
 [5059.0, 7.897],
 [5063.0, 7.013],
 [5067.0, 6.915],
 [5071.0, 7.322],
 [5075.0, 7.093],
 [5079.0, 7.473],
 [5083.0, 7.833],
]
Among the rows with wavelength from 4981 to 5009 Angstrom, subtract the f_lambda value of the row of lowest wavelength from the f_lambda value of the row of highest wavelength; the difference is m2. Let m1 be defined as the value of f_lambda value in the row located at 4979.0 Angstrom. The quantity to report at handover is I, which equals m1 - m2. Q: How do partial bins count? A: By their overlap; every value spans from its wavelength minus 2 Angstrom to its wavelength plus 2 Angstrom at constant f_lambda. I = 8.1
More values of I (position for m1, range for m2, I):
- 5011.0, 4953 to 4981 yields 8.7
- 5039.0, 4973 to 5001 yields 7.5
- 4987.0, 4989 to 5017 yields 7.7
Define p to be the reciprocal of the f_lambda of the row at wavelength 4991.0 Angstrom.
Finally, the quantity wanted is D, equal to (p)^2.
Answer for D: 0.014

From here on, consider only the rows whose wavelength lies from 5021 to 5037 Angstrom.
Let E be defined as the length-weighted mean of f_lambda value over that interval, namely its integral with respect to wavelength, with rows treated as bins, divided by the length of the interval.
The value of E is 7.9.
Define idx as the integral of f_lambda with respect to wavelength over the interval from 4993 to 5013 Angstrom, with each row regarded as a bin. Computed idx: 165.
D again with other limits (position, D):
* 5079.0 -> 0.018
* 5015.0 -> 0.014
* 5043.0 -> 0.018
